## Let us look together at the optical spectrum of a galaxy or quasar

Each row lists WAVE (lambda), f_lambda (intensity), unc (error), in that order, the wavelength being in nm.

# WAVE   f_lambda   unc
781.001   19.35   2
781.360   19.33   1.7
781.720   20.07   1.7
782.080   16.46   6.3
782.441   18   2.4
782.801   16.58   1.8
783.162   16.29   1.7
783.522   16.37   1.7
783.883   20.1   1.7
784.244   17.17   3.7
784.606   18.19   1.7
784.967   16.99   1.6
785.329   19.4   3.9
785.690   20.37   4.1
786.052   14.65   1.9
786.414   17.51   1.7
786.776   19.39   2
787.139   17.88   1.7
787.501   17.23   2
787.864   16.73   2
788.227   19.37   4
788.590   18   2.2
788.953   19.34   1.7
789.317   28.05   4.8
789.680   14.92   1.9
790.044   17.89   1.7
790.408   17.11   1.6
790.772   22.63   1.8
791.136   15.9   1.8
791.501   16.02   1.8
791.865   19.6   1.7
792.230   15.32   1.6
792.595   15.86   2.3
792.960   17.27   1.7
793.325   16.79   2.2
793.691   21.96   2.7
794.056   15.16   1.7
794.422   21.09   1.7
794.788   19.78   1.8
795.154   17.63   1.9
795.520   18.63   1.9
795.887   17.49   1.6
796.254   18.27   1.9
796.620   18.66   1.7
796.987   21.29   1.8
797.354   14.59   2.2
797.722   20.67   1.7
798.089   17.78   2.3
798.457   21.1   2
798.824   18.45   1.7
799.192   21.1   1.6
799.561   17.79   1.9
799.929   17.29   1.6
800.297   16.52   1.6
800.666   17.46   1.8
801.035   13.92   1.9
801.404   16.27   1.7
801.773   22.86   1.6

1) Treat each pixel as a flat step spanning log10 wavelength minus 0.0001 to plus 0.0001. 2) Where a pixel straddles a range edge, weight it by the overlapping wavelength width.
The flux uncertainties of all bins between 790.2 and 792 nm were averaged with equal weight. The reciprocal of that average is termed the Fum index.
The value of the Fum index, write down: 0.57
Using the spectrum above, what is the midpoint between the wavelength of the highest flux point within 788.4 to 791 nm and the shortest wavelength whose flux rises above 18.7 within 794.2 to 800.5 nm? 791.87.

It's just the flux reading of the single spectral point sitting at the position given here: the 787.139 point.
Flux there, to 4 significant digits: 17.88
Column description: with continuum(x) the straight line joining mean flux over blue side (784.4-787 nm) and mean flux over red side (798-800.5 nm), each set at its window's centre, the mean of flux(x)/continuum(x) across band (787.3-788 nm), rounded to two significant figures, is 0.94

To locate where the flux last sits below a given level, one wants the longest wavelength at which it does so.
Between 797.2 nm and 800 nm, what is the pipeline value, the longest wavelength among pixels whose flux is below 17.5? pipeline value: 799.929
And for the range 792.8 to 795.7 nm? 794.056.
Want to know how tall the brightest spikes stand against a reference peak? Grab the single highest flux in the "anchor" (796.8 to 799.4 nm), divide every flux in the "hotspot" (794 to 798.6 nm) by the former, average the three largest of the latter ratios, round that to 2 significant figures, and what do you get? 0.99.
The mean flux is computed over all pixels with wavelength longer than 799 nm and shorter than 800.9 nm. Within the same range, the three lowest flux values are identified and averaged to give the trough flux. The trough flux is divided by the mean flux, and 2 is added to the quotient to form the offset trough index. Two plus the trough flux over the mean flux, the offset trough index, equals 2.95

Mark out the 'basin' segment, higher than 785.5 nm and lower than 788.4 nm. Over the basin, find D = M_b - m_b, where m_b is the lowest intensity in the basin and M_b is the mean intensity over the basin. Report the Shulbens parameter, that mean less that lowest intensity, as 3.2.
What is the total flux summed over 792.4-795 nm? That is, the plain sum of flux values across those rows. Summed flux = 128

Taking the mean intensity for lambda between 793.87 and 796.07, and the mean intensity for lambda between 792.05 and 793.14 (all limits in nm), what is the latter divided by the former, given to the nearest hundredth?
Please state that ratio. 0.88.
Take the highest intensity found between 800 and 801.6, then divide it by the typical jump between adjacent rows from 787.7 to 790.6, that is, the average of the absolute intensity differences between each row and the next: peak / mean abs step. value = 4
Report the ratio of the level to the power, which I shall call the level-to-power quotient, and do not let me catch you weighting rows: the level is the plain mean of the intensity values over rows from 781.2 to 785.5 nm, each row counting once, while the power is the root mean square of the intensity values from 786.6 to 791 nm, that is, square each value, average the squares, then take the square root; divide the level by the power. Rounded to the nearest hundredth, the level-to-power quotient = 0.93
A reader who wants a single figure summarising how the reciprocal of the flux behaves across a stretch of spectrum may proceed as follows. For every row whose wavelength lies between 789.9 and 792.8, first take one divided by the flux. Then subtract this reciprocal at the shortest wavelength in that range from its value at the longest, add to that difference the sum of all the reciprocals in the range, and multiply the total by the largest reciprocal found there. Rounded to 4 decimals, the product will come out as 0.0307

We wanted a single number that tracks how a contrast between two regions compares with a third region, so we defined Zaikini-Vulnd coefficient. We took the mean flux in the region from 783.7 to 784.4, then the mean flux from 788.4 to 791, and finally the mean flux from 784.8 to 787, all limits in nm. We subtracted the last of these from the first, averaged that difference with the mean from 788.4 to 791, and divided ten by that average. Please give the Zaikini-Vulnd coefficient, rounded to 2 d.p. 0.99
